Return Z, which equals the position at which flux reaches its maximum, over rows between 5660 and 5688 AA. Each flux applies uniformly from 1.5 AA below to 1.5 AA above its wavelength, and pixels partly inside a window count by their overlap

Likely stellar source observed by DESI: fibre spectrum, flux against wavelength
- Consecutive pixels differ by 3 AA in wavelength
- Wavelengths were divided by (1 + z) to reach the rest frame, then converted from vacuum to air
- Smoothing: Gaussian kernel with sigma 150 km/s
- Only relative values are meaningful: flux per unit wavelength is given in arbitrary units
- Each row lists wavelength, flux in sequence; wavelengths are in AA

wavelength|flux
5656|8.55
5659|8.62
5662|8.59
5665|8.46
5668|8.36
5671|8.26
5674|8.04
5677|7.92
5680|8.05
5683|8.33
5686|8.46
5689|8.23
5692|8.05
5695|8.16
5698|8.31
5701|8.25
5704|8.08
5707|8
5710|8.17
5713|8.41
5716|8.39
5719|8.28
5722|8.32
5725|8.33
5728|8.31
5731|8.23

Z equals 5662 AA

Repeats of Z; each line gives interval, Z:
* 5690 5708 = 5698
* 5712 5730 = 5713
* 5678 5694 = 5686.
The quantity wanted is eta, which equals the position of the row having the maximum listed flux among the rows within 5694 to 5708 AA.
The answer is 5698 AA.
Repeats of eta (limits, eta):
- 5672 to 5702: 5686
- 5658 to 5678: 5659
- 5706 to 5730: 5713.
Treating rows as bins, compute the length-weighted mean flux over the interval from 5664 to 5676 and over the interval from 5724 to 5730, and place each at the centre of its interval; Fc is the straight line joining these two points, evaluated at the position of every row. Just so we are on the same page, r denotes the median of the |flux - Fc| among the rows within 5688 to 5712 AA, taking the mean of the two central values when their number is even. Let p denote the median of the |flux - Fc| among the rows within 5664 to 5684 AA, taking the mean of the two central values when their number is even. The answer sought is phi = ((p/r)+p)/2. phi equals 0.9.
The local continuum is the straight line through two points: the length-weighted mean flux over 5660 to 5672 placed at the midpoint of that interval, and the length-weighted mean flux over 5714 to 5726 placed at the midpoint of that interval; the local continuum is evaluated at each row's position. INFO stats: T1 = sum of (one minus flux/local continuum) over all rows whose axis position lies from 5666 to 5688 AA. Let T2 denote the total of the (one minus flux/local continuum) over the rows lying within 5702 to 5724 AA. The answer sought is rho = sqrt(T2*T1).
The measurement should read 0.13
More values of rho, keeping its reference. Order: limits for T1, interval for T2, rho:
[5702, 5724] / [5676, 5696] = 0.13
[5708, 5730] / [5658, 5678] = 0.04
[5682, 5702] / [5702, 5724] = 0.10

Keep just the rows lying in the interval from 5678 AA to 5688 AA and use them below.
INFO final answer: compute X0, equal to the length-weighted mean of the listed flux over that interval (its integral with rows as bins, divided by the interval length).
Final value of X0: 8.26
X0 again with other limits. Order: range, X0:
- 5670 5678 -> 8.07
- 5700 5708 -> 8.11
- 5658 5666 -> 8.56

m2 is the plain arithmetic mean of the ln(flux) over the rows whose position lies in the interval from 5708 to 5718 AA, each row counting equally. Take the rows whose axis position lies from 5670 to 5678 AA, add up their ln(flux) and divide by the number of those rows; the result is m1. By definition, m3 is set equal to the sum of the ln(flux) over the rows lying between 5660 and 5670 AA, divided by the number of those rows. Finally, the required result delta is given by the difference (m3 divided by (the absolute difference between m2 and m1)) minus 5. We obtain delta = 65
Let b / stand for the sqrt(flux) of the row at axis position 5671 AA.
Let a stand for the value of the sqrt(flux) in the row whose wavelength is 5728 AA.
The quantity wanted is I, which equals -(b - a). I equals 0.01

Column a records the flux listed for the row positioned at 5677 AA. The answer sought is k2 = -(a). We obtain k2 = -7.92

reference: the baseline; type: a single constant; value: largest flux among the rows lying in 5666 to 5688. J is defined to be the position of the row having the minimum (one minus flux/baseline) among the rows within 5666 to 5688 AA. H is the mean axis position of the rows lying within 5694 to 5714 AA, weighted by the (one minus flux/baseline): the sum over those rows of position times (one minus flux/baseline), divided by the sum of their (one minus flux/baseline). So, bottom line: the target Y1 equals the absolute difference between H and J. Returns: 17.6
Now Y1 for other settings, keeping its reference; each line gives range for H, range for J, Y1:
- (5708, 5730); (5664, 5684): 53.4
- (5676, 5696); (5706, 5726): 27.9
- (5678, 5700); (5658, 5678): 29.9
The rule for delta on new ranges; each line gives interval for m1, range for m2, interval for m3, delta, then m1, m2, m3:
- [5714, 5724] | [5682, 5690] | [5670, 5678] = 1809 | 2.12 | 2.12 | 2.09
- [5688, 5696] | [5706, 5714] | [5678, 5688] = 376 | 2.10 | 2.10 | 2.11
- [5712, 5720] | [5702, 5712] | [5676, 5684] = 57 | 2.12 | 2.09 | 2.09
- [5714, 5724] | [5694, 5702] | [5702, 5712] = 187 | 2.12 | 2.11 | 2.09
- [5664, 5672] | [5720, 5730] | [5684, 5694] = 439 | 2.12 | 2.12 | 2.11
